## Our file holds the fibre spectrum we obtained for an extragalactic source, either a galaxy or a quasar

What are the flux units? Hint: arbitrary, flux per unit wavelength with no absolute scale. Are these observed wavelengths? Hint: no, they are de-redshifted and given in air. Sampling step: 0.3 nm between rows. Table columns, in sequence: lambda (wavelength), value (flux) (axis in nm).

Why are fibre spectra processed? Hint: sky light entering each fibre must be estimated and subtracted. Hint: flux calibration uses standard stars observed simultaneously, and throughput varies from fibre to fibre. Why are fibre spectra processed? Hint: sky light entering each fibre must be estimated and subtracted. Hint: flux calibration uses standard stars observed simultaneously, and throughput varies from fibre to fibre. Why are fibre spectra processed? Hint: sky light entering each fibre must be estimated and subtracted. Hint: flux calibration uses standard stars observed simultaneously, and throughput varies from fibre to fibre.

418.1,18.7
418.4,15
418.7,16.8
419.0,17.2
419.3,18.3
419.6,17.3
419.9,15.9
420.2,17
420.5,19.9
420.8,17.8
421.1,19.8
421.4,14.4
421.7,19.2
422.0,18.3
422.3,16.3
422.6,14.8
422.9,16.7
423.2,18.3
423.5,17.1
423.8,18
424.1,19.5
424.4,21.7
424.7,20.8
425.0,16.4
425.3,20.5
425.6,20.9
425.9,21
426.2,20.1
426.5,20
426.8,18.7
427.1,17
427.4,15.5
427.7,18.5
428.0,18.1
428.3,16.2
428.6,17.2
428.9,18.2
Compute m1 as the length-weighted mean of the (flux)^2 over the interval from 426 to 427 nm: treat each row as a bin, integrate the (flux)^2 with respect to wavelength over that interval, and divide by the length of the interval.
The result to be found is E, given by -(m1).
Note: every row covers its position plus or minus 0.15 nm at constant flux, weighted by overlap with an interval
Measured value -383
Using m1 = 383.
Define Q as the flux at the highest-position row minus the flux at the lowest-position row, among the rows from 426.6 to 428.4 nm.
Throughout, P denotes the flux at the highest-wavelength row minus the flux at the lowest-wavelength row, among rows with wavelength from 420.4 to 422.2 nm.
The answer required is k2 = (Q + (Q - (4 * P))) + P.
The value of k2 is 0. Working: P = -1.6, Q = -2.5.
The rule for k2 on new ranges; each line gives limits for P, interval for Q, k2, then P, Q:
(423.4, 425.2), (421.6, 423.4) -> 0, -0.7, -0.9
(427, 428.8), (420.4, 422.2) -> -4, 0.2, -1.6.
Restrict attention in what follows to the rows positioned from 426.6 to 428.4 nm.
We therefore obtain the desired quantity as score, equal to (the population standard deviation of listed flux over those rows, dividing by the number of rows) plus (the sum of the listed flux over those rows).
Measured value 105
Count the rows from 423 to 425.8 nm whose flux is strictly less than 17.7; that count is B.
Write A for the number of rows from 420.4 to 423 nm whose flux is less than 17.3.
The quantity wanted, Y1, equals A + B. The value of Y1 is 6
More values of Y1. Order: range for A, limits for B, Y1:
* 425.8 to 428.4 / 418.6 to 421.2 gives 8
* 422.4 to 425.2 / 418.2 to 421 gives 10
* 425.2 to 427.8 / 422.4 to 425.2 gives 6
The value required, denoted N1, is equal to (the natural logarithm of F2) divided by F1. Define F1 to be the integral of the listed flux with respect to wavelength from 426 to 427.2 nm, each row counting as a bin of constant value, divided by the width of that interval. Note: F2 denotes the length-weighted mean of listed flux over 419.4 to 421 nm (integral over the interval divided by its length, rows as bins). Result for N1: 0.150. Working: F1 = 19.1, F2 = 17.7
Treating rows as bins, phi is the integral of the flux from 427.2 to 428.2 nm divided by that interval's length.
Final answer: 17.3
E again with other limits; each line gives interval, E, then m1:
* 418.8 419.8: -306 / 306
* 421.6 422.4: -324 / 324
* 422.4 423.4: -278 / 278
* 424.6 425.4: -367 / 367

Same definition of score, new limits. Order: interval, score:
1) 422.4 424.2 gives 106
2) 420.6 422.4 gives 108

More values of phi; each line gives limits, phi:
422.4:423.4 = 16.6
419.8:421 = 17.8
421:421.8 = 17.6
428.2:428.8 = 16.9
